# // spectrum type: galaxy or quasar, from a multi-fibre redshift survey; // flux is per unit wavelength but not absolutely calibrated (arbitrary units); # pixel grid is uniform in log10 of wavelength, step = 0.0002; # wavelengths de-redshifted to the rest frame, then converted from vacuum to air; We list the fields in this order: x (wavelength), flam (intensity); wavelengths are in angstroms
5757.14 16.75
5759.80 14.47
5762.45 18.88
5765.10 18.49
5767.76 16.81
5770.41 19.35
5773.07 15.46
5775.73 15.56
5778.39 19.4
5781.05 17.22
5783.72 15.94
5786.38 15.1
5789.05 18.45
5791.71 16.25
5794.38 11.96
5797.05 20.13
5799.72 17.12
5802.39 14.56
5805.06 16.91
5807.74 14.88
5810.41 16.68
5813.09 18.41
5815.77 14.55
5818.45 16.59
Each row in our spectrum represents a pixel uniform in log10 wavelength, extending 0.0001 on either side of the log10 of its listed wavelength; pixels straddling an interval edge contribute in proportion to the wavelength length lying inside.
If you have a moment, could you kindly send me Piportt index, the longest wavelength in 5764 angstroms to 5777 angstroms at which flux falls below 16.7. 5775.73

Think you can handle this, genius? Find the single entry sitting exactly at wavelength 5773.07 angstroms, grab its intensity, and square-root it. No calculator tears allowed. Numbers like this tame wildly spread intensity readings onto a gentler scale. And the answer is 3.93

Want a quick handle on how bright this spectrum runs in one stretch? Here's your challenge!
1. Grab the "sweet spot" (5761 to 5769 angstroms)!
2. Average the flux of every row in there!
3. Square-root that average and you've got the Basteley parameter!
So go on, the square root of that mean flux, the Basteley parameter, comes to 4.25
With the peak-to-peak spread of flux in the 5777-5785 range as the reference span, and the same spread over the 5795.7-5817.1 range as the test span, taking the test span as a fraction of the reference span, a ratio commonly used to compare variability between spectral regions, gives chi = 1.6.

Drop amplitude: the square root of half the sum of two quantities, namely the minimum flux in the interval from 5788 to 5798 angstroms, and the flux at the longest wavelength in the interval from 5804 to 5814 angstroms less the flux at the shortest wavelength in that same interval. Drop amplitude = 2.6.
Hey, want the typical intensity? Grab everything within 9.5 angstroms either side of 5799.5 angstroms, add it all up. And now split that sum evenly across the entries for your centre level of 16.0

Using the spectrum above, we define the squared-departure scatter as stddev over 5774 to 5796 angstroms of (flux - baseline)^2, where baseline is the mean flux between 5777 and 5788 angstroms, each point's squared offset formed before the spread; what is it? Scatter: 8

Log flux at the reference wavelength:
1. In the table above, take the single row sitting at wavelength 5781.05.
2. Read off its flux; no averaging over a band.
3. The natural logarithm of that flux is 2.85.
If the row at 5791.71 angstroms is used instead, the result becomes 2.79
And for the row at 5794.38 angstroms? 2.48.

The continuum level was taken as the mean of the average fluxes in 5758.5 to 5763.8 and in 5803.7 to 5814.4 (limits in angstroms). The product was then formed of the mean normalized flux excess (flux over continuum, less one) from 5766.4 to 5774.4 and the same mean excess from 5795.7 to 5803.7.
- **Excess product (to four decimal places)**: 0.0010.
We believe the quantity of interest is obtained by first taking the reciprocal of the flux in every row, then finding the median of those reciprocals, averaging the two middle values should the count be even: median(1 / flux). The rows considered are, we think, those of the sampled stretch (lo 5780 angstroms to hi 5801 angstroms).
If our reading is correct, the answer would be 0.0600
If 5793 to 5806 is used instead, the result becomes 0.0591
